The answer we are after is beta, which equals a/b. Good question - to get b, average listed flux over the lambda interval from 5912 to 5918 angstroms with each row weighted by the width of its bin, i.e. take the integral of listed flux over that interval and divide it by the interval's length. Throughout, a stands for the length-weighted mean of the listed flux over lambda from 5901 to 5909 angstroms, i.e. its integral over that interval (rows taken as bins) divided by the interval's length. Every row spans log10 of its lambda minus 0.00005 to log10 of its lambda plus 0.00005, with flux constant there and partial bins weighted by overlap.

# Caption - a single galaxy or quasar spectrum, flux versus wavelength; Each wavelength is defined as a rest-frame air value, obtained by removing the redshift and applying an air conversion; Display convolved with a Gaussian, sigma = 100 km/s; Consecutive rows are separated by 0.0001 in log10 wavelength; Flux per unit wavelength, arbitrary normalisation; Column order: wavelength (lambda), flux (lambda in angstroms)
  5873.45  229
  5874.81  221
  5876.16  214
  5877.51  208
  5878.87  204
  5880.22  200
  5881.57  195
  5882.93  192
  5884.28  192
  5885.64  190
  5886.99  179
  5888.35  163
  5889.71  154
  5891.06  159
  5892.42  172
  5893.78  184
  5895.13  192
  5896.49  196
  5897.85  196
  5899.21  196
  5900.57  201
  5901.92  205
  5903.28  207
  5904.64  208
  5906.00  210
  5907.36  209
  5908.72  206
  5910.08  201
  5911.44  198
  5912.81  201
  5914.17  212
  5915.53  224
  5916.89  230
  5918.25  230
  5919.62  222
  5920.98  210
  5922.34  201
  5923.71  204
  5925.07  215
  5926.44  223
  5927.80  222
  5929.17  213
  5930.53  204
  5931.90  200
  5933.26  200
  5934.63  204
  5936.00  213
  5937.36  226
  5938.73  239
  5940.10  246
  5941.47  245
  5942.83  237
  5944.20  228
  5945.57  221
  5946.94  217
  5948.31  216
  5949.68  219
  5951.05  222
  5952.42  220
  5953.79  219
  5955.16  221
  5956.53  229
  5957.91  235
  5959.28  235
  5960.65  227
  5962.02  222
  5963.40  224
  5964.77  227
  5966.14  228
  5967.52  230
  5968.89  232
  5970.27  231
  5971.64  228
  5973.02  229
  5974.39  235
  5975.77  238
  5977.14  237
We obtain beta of 0.96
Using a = 207.6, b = 217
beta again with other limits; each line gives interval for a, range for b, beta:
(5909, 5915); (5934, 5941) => 0.90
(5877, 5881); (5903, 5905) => 0.98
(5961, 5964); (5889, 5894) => 1.35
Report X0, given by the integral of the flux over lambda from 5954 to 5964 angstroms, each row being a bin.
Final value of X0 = 2271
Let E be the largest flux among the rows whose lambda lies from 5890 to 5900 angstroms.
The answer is 196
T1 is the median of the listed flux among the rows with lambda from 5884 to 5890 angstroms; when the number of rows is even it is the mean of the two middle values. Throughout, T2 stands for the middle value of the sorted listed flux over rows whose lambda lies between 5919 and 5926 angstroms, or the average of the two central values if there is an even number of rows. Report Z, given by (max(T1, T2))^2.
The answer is 44100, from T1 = 179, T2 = 210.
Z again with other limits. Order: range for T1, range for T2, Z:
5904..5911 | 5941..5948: 51984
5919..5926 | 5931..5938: 44100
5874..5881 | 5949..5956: 48400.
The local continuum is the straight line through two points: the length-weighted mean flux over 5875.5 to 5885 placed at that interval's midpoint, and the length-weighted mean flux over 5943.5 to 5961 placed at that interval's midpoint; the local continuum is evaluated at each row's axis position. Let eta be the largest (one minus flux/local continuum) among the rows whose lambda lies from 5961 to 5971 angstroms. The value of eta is 0.02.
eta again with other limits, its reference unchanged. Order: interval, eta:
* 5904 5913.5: 0.06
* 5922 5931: 0.06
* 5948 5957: 0.03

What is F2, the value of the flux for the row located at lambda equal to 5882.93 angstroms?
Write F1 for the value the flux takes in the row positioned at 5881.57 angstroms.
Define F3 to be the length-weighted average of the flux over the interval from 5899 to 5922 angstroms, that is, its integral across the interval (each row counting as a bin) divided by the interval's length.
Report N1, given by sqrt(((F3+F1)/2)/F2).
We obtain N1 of 1.03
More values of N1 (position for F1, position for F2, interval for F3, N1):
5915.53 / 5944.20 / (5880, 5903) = 0.95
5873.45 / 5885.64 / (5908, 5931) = 1.08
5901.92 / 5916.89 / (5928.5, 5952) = 0.96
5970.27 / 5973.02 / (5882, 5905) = 0.96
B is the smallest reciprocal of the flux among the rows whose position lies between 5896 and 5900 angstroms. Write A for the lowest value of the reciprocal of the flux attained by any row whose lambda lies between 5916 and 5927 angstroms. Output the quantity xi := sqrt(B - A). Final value 0.027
